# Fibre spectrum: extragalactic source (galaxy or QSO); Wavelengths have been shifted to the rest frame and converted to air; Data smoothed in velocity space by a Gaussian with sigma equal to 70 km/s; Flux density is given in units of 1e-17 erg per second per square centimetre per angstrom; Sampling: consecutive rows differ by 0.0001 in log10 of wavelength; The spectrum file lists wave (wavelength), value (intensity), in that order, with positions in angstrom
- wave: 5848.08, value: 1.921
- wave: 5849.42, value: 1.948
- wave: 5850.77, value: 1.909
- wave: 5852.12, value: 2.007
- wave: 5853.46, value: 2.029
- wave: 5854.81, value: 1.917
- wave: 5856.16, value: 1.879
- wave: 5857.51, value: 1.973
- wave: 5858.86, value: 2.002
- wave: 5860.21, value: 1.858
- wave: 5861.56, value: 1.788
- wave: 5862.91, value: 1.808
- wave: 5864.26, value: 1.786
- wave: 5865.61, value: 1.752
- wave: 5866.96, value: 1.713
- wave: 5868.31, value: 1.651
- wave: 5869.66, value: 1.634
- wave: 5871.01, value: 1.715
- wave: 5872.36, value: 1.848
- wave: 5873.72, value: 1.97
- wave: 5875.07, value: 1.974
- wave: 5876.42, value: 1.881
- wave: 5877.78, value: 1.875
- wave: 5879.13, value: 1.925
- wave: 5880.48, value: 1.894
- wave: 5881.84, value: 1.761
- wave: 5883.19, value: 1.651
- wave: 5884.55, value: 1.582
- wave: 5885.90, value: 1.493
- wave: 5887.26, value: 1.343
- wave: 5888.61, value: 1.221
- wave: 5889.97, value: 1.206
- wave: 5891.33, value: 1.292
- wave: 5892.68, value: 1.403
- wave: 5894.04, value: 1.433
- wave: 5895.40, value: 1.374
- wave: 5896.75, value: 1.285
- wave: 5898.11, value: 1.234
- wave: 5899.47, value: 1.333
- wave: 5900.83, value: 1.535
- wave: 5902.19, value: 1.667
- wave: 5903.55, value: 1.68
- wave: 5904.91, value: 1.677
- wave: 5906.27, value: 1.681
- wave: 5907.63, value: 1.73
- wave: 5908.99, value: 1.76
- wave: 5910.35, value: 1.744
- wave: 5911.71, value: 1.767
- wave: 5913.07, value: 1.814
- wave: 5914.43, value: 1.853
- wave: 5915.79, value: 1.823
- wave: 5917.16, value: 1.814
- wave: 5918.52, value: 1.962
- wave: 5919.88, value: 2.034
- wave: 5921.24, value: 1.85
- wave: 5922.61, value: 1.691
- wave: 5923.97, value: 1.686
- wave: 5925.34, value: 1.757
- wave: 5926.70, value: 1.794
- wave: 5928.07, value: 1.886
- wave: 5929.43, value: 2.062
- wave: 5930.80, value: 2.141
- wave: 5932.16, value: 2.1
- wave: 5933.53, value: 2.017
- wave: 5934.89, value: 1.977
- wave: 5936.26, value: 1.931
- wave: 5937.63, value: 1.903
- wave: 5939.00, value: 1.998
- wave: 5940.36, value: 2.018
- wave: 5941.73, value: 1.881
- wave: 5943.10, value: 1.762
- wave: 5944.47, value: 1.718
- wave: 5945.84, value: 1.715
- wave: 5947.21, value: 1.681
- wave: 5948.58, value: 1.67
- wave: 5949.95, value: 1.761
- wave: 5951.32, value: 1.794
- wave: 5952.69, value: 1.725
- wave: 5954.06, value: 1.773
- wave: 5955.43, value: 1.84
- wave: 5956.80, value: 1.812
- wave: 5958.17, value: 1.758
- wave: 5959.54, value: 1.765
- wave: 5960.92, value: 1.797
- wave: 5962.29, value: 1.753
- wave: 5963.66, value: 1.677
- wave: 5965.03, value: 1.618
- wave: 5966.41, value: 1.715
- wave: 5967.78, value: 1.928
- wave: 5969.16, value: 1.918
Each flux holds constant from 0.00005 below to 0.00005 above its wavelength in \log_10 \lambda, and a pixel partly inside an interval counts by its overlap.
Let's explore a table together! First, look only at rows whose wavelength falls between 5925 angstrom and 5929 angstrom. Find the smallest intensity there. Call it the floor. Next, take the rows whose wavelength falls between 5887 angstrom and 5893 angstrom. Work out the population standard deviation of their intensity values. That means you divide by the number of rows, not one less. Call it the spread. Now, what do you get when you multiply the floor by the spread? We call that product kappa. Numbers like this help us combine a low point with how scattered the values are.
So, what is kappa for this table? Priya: 0.13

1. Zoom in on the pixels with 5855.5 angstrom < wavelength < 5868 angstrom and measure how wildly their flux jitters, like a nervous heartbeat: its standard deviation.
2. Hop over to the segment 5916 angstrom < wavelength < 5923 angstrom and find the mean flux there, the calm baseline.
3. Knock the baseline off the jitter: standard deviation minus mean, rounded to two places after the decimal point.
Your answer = -1.78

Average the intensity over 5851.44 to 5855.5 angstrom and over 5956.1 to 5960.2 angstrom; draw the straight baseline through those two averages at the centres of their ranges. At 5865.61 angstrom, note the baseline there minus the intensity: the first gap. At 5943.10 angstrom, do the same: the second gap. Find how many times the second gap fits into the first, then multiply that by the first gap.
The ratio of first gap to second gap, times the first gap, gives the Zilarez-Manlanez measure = 0.9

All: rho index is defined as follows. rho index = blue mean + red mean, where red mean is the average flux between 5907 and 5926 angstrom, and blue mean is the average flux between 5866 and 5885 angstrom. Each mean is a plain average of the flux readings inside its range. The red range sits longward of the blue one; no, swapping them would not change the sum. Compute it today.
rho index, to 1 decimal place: 3.6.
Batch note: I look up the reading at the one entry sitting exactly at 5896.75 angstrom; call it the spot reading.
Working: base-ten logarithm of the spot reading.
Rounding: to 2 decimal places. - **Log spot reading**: 0.11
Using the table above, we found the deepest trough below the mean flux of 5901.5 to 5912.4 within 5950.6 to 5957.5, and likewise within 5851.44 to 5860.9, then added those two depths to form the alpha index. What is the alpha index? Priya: -0.16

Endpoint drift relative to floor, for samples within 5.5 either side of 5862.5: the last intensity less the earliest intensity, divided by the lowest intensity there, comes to -0.15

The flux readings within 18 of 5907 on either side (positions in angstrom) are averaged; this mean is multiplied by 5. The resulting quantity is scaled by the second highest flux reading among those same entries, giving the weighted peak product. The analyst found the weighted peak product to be 16.0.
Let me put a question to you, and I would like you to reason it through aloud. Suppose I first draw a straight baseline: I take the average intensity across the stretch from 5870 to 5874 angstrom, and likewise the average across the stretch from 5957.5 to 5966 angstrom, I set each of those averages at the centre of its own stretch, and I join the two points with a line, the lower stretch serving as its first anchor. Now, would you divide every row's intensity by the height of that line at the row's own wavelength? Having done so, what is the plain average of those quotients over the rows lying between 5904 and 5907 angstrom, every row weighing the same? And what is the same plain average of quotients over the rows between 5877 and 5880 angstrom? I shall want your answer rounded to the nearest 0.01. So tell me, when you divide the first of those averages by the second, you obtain 0.90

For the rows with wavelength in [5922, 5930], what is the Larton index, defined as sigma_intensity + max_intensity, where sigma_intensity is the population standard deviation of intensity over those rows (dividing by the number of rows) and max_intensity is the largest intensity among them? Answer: 2.19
